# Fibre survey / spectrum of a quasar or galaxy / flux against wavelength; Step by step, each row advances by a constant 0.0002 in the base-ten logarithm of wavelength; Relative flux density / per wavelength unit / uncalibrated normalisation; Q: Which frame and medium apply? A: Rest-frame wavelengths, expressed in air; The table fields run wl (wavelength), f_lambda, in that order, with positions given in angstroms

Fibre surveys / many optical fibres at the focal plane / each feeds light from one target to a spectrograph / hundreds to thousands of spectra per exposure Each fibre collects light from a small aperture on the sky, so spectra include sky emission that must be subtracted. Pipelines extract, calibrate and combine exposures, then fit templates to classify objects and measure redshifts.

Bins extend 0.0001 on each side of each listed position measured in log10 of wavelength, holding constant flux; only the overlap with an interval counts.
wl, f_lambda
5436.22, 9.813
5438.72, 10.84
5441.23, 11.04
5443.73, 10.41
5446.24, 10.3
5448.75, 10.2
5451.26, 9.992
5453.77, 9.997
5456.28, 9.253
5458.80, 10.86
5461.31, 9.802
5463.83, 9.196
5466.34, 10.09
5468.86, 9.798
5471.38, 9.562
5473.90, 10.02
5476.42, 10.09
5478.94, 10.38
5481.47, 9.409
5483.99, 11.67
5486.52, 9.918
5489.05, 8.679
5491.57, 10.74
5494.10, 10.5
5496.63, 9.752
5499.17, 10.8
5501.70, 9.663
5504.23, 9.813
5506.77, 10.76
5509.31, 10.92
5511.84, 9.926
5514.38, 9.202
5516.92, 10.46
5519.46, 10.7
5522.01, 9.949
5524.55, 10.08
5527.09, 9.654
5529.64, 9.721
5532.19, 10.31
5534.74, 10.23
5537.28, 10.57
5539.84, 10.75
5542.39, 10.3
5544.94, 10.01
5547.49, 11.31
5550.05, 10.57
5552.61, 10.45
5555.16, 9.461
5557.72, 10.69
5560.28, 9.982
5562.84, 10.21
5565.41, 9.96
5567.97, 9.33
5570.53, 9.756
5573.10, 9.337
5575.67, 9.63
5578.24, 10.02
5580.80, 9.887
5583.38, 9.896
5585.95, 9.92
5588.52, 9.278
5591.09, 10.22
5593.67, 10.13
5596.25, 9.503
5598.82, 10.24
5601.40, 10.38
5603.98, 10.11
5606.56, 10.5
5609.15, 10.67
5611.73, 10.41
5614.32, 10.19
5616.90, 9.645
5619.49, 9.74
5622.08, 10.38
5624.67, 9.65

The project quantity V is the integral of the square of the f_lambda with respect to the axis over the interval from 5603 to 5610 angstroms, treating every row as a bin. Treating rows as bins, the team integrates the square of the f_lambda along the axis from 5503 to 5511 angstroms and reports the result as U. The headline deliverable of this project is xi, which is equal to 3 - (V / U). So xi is 2.13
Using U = 879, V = 761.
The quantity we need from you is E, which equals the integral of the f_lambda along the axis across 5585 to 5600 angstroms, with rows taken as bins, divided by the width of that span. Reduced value 9.88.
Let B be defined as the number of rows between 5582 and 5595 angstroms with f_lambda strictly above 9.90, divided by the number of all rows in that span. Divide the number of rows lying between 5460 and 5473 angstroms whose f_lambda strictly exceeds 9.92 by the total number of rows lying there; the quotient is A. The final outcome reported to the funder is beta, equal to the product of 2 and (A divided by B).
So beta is 0.7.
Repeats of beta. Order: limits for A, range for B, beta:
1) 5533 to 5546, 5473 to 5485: 2.5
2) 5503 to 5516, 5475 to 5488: 1.5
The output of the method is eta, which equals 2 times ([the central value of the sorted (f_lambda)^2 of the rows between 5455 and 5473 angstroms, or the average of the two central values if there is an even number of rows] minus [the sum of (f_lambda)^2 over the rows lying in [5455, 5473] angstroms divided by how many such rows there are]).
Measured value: -0.4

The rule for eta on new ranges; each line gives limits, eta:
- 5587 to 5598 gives 1.2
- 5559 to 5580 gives 3.0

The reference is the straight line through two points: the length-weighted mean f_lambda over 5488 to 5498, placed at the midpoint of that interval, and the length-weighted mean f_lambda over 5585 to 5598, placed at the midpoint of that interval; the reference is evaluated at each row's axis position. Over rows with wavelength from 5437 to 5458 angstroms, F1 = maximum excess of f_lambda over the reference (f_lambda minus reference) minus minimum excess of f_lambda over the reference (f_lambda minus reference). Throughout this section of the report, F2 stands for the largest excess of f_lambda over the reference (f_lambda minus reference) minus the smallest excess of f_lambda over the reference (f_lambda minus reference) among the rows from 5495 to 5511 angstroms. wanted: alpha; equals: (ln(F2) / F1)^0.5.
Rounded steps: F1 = 1.8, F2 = 1.3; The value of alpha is 0.4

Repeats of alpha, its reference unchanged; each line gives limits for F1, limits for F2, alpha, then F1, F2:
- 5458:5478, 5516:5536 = 0.1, 1.7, 1.0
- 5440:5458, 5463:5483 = 0.3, 1.8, 1.2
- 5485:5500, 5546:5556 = 0.5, 2.1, 1.8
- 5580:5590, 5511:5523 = 0.8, 0.6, 1.5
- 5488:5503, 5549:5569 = 0.4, 2.1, 1.3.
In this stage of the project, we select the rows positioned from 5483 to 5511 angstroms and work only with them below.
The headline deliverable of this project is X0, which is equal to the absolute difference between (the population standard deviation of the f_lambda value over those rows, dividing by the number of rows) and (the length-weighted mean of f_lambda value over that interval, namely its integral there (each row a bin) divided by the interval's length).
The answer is 9.49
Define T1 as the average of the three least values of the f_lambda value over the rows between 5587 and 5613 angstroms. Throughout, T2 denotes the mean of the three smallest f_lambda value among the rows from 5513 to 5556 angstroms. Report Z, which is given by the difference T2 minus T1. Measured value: -0.19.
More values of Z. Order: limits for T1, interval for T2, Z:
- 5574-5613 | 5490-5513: 0.27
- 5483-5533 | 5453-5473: 0.16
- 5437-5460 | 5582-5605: -0.19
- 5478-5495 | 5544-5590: -0.02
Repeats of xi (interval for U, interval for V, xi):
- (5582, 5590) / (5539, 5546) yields 2.01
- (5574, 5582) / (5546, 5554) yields 1.80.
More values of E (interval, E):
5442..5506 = 10.05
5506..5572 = 10.20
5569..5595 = 9.80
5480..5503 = 10.13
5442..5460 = 10.17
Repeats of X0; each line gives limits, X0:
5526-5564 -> 9.82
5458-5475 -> 9.40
